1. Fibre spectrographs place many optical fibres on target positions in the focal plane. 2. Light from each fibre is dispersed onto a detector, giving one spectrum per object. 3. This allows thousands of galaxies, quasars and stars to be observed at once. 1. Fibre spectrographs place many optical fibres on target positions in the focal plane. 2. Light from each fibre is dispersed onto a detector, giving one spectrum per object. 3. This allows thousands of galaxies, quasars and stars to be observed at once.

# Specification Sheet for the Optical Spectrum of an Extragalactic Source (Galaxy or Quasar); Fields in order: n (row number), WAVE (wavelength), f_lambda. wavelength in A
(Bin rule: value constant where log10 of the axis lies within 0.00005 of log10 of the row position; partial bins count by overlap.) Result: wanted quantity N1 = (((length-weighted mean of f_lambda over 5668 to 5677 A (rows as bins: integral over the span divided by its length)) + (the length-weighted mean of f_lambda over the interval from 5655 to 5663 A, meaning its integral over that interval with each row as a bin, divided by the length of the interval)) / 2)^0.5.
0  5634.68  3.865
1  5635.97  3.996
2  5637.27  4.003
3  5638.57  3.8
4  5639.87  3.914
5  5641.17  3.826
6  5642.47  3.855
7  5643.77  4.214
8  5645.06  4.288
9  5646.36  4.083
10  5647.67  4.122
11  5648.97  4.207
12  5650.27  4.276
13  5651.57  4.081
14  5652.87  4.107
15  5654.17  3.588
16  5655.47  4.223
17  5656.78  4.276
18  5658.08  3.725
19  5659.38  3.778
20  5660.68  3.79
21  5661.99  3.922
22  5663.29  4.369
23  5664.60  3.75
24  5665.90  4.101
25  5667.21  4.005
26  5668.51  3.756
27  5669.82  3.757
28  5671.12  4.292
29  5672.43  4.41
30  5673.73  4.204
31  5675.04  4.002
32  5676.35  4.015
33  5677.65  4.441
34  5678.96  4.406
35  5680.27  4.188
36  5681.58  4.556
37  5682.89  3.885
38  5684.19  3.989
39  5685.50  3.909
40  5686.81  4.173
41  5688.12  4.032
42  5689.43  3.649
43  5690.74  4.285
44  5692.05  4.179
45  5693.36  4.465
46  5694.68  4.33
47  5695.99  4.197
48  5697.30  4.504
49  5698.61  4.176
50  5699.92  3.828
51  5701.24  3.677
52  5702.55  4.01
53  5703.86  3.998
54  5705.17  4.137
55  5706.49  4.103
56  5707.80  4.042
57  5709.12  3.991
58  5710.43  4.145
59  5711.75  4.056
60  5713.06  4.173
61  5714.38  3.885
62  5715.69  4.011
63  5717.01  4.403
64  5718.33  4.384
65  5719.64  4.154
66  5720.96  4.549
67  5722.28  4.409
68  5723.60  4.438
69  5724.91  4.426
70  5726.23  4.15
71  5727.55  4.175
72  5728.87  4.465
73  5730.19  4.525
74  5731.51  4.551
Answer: 2.00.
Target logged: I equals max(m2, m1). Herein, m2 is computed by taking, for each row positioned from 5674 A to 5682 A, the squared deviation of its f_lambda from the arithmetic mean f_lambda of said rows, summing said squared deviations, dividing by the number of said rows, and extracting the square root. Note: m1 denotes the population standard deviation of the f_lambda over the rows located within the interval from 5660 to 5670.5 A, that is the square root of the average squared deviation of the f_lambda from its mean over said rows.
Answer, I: 0.213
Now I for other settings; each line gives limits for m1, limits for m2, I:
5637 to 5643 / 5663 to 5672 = 0.243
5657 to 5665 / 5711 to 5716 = 0.224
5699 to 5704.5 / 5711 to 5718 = 0.175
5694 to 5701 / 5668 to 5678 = 0.253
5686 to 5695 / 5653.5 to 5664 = 0.272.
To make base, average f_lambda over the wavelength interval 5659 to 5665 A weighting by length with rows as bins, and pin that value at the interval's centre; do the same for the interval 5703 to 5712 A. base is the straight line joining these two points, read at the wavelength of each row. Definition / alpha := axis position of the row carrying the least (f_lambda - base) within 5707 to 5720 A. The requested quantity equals 5714.38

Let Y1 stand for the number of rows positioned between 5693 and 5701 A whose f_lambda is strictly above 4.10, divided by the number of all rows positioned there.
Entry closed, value 0.83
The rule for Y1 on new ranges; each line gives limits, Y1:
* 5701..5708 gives 0.33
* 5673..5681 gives 0.67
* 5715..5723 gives 0.83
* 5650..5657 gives 0.67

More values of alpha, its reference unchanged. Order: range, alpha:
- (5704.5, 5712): 5709.12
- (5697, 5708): 5701.24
